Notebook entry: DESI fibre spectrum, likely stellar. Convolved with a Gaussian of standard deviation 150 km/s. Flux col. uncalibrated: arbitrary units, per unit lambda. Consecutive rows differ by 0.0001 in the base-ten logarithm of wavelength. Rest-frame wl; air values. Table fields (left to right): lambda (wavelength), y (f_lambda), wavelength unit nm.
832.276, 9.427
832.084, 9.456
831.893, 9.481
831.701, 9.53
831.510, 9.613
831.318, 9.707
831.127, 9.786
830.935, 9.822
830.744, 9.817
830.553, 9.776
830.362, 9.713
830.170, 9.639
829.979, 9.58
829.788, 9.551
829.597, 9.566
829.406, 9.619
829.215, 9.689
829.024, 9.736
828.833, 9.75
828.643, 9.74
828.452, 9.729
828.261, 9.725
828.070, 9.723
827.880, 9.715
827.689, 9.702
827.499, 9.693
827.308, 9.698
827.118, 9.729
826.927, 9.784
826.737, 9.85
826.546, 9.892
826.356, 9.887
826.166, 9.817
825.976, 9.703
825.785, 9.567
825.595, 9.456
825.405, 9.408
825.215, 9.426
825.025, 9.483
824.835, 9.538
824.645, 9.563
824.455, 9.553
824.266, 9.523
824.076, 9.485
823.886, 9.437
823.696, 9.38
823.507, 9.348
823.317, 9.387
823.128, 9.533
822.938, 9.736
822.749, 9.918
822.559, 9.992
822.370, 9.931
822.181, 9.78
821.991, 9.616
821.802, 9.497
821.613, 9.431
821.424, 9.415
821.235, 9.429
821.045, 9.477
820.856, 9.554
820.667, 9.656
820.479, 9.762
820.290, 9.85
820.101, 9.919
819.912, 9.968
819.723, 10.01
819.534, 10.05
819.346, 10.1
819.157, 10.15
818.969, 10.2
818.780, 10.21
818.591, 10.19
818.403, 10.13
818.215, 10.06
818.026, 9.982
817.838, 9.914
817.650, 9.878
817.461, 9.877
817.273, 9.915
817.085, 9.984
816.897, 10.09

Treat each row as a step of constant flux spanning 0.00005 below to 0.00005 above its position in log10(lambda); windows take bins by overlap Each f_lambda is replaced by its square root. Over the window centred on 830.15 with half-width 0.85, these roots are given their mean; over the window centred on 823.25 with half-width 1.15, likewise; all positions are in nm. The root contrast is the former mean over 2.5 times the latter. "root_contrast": 0.401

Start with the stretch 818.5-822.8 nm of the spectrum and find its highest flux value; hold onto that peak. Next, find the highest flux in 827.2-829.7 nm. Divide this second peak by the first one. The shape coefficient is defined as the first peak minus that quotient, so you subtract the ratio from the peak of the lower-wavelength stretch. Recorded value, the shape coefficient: 9.26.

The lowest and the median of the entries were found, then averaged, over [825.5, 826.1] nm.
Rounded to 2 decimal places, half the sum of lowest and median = 9.51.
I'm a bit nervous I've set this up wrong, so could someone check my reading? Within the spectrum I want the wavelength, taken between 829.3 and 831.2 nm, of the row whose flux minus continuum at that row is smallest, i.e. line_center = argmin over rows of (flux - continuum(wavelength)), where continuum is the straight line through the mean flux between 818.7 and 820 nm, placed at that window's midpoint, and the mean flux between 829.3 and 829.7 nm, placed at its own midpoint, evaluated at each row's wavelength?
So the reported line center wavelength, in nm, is 829.788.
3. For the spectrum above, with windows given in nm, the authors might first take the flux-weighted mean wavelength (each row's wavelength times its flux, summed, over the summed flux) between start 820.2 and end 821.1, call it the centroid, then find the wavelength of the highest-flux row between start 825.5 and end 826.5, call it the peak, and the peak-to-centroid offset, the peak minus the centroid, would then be 5.69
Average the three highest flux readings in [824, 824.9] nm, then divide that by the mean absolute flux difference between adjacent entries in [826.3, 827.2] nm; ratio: 227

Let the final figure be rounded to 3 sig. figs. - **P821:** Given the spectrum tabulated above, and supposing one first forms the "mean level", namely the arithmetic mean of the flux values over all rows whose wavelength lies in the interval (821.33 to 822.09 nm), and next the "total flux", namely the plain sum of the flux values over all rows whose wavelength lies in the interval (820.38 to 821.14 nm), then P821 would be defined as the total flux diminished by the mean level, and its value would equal 29.0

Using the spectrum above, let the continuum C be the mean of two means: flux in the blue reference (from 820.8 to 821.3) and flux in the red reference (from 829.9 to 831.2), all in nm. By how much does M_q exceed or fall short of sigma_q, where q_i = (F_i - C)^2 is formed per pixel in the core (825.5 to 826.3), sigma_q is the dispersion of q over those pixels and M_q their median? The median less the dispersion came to 0.00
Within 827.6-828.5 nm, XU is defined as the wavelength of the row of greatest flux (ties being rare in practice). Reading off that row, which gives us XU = 828.452 nm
